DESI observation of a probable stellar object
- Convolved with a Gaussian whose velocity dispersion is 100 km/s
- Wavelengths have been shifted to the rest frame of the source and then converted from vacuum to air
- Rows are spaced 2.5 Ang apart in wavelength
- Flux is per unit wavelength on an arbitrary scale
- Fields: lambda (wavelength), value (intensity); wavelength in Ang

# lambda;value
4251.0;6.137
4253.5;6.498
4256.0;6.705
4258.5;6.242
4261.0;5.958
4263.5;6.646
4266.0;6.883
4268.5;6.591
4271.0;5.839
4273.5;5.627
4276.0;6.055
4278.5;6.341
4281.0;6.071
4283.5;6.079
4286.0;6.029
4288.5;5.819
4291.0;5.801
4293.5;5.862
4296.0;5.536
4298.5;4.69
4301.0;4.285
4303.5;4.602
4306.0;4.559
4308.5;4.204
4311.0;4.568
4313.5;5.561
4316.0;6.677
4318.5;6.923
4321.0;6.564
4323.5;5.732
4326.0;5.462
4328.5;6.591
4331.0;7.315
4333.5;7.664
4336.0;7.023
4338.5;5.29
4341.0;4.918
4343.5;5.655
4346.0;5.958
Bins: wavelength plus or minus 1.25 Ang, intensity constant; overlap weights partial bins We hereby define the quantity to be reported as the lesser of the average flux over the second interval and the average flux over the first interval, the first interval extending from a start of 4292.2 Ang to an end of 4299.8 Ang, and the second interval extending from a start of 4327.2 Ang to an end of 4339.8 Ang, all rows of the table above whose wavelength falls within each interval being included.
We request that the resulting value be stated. 5.36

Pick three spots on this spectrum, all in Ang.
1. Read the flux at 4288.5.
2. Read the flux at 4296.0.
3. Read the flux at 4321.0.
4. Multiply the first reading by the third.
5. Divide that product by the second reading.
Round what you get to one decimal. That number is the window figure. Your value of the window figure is 6.9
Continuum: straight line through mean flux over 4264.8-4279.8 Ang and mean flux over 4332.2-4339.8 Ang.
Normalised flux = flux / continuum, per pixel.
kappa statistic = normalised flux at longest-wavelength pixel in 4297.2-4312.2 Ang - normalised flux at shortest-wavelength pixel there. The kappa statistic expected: -0.028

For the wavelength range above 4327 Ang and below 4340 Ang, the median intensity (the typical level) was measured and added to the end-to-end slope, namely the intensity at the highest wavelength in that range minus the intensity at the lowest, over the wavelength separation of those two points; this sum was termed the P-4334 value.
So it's 6.9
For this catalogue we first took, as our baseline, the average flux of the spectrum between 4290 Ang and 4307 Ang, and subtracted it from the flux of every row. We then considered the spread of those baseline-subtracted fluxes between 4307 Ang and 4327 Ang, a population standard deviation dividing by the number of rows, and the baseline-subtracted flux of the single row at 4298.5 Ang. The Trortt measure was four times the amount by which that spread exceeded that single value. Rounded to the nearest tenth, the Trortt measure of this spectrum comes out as 5.1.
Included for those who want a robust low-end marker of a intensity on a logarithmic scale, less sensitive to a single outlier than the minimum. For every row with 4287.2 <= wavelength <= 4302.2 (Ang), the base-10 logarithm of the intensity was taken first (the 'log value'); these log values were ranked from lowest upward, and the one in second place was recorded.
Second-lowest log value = 0.67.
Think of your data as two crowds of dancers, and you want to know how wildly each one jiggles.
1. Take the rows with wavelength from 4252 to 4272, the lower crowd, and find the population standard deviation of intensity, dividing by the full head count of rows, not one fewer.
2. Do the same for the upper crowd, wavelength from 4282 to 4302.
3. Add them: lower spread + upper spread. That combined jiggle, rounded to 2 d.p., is 0.97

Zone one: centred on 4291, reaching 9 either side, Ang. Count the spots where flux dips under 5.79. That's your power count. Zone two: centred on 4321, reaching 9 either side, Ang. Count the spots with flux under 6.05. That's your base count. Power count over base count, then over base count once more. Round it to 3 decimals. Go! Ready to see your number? 0.222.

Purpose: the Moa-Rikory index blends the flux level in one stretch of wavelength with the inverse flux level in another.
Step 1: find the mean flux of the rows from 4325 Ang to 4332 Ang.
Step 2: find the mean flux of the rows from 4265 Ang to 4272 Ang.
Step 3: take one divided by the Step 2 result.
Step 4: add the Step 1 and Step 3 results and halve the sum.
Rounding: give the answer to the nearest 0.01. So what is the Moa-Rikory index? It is 3.31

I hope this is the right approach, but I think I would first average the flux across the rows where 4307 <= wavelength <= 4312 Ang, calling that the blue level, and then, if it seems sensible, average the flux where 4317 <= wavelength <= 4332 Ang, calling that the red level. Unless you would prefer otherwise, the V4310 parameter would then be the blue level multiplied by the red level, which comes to 28.2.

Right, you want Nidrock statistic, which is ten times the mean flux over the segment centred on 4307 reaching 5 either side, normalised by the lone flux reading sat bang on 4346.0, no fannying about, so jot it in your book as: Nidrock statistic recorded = 7.5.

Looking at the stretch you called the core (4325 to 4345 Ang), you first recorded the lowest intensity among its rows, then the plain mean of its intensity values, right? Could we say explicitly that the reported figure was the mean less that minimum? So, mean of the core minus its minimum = 1.3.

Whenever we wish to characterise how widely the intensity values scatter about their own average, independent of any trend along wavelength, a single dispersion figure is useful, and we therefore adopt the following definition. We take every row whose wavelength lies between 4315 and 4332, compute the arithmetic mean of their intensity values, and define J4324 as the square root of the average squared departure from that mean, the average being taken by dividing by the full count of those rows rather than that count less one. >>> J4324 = 0.60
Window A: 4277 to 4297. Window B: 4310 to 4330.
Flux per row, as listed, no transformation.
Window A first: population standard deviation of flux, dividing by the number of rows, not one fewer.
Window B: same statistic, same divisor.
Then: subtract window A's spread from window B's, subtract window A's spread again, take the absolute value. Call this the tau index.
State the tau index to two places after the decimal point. 0.30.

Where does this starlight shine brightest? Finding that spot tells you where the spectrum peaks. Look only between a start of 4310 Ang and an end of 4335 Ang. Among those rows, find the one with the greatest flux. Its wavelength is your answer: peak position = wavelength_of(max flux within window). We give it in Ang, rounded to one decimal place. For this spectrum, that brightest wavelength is 4333.5 Ang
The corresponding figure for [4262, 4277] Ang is 4266.0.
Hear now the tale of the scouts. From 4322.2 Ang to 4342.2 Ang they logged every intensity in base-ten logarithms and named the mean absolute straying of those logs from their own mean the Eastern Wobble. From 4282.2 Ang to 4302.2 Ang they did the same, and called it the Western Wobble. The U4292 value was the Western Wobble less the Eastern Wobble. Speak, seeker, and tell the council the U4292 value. -0.020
